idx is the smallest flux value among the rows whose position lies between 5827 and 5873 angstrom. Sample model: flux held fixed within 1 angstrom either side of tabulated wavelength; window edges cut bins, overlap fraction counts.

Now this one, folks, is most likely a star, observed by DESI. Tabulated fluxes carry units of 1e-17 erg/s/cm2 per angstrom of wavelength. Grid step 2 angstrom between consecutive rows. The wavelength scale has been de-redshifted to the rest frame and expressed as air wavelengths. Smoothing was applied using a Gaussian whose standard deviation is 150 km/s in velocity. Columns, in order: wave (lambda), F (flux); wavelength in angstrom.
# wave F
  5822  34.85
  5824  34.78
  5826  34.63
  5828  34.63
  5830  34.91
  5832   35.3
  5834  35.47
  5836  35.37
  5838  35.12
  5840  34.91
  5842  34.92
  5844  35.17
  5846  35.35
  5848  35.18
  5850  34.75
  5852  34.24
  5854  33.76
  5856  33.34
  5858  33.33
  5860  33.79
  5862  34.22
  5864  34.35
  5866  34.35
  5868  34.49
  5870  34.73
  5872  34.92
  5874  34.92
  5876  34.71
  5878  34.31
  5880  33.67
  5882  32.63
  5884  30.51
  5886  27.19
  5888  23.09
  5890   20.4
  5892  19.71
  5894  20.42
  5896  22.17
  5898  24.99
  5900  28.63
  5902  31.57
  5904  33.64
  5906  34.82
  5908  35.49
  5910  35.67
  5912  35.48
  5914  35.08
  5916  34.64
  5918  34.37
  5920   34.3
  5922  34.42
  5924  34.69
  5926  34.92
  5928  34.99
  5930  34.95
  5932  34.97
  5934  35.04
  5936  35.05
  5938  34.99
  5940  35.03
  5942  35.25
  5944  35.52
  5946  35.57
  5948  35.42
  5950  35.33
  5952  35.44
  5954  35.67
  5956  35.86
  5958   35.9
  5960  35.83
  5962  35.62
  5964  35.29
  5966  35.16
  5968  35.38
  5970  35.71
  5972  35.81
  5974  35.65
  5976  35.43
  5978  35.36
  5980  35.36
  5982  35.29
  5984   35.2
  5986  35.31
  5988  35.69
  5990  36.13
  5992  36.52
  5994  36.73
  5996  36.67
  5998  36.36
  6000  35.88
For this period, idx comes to 33.33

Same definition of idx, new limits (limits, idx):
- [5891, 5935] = 19.71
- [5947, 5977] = 35.16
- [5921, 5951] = 34.42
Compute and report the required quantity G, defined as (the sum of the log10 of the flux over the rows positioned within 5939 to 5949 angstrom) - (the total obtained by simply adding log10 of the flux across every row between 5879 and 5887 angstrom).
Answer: 1.8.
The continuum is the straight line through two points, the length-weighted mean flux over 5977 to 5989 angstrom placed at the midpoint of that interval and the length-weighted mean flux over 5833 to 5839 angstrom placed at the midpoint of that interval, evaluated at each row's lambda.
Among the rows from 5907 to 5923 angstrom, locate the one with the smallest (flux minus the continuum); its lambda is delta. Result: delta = 5920 angstrom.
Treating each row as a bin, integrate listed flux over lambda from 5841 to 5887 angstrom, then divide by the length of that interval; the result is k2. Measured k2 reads 33.9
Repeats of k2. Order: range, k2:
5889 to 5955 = 32.7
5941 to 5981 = 35.5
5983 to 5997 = 36.0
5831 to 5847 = 35.2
